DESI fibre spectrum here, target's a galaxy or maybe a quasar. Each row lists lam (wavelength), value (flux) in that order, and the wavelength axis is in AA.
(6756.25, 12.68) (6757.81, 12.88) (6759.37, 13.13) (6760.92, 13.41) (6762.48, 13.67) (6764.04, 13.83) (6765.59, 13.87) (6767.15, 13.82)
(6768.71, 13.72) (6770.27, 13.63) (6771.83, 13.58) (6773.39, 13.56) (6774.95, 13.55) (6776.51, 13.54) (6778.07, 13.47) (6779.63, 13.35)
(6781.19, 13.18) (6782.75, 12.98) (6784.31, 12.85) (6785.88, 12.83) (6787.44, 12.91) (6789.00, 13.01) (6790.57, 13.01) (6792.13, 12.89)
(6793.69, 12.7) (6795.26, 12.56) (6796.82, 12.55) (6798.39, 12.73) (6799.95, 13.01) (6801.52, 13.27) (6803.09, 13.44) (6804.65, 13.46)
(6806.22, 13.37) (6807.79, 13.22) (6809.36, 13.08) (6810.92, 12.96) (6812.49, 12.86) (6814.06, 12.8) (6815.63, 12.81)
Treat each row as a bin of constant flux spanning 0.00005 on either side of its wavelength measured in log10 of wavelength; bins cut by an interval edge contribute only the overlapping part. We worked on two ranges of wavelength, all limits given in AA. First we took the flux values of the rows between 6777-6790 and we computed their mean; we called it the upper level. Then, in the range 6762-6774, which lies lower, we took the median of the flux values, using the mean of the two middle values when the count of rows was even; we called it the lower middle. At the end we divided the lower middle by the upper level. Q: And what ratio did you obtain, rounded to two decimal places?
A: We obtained 1.05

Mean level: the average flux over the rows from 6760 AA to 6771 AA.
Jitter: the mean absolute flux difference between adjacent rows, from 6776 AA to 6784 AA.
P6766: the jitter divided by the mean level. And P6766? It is 0.010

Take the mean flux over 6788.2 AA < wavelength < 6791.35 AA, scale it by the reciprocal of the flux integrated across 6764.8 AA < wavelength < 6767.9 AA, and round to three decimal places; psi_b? 0.302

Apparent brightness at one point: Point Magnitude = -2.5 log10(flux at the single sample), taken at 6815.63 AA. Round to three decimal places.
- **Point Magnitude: -2.769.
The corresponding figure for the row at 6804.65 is -2.823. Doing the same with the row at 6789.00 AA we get -2.786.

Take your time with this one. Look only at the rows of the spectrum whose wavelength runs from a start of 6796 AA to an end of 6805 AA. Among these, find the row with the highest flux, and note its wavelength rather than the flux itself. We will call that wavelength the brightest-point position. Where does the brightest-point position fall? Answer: 6804.65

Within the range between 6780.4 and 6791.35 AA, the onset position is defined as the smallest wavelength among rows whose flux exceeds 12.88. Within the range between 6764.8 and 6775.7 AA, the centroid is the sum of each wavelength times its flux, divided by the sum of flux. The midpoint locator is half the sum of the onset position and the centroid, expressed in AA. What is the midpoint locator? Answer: 6775.7 AA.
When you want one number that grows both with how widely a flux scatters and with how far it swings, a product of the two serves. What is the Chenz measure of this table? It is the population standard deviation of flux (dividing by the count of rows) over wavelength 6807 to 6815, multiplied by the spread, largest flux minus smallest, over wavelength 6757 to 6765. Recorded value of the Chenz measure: 0.144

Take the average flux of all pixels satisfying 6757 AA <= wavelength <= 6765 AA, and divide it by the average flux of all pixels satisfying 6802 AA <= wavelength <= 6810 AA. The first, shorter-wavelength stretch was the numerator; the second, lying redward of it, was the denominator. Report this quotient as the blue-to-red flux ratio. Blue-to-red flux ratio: 1.01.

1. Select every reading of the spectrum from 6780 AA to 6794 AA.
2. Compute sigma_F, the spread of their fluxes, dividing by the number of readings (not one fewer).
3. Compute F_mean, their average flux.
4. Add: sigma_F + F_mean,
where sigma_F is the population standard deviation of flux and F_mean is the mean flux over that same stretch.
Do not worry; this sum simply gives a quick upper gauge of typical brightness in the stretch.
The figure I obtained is 13.1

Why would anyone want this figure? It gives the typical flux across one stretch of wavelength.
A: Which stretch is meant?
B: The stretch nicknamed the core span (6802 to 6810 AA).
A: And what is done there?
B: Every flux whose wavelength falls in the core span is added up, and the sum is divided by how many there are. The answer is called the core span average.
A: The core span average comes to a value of 13.3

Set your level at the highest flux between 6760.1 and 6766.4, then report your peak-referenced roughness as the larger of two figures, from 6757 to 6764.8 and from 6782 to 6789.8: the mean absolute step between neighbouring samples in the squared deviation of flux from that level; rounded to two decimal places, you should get 0.24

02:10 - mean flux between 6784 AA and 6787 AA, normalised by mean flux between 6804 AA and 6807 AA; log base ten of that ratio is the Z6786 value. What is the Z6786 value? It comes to -0.019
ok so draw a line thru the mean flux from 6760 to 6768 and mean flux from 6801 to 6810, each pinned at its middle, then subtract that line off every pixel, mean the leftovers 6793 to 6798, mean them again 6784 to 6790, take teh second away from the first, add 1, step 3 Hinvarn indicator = 0.79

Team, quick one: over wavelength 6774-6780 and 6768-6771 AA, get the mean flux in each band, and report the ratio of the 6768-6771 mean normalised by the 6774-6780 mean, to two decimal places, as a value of 1.01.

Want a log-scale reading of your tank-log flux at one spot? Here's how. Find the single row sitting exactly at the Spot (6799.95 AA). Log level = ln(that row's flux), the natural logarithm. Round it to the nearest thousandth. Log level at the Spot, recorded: 2.566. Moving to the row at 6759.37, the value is 2.575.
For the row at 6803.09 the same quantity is 2.598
